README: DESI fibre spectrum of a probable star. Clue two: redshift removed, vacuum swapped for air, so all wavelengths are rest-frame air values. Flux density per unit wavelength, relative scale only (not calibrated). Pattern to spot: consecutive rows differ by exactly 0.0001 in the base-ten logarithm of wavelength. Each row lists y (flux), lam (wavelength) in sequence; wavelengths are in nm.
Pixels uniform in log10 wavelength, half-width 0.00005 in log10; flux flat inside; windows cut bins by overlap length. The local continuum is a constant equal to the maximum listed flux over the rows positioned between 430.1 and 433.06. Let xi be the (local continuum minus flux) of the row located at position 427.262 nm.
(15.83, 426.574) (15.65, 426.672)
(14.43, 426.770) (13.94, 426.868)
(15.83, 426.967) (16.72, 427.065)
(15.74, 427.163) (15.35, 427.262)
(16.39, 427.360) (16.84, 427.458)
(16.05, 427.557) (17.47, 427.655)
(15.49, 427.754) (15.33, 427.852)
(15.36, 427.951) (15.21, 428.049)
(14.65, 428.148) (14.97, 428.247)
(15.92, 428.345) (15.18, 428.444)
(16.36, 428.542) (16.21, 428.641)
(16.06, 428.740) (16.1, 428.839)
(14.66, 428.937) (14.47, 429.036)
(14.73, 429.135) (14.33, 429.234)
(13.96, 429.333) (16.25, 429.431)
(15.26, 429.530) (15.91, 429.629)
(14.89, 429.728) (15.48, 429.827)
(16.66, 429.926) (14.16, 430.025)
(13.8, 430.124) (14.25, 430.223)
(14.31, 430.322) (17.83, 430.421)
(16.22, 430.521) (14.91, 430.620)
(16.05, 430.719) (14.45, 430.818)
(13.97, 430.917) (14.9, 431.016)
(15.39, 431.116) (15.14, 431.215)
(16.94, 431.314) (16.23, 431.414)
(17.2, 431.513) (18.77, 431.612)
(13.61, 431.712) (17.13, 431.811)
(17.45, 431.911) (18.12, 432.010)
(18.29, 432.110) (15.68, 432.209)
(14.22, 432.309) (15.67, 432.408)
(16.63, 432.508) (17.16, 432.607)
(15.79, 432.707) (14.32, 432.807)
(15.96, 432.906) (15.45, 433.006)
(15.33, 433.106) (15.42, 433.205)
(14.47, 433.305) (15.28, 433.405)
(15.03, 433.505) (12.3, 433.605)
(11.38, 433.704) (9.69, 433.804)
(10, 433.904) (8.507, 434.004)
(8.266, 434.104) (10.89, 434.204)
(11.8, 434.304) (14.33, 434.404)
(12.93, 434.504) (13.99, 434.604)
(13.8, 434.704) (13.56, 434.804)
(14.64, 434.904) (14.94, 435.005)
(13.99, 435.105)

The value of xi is 3.4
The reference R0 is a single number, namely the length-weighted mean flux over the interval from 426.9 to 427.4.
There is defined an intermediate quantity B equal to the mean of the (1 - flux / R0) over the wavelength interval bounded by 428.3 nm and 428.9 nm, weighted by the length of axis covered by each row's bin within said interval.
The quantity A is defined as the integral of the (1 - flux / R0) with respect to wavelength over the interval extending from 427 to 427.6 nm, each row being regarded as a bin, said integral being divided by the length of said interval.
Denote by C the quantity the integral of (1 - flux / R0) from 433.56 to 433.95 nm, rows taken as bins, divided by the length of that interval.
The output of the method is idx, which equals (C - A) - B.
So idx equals 0.34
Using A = -0.02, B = 0.00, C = 0.32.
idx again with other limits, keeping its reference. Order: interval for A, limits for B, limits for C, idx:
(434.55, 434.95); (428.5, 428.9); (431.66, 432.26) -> -0.16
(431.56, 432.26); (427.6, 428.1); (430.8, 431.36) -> 0.11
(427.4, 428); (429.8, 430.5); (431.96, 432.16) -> -0.17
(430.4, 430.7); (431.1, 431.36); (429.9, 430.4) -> 0.09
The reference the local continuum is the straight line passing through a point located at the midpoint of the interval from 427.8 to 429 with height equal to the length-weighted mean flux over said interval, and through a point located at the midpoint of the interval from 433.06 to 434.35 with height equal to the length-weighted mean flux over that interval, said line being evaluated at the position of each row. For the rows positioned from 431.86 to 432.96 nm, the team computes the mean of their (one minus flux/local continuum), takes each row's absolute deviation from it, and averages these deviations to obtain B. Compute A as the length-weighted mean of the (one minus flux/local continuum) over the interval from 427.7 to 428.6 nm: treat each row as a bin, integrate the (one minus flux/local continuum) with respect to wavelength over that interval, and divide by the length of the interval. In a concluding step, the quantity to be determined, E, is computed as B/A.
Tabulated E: 5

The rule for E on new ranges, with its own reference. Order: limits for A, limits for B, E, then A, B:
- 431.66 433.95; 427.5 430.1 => 0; -0.173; 0.048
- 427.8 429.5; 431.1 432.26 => 27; 0.004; 0.096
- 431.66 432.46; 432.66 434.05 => -1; -0.233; 0.164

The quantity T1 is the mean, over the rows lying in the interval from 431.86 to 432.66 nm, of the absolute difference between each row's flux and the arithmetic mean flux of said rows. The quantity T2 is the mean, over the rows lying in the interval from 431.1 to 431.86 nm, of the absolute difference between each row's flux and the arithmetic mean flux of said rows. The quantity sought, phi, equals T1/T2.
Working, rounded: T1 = 1.10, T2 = 1.2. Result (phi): 0.9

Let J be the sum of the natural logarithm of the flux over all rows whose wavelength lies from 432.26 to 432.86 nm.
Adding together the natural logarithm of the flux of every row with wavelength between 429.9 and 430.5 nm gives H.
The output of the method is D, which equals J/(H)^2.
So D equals 0.0621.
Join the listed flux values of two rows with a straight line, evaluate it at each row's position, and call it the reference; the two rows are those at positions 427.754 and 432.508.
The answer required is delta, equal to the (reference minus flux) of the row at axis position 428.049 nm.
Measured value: 0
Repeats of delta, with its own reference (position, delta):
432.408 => 1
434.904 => 3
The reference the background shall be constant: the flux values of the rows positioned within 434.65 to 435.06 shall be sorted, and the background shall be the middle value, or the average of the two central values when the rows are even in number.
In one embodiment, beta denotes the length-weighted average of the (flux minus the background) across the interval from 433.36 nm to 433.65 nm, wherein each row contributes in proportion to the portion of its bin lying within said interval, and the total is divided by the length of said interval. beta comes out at 0.0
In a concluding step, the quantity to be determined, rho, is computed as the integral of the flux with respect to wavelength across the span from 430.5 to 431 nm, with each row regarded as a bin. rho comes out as 7.54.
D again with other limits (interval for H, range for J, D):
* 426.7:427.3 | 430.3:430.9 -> 0.0615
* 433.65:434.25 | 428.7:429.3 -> 0.0873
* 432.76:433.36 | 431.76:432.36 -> 0.0636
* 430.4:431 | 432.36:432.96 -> 0.0613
